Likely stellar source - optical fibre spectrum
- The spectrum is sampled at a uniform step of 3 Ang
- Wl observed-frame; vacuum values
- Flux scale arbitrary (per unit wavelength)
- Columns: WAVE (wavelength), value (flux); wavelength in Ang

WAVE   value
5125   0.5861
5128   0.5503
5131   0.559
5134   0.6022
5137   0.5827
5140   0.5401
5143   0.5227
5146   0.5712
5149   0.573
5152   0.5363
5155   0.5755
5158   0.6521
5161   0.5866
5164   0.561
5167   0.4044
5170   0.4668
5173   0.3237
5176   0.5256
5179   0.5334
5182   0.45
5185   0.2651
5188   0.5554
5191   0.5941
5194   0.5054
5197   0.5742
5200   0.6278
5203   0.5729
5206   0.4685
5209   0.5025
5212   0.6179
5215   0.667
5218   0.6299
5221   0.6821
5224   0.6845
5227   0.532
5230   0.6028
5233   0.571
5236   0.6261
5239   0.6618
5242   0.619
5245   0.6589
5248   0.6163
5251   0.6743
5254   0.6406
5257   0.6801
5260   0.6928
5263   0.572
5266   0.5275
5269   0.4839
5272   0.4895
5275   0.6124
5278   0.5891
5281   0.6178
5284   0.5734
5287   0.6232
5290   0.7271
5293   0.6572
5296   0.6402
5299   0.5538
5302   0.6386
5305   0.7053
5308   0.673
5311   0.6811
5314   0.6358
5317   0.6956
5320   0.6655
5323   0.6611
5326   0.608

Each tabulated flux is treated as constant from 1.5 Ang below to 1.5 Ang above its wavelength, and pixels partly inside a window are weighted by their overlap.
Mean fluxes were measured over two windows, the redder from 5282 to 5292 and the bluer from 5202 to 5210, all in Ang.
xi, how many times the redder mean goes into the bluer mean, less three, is -2.20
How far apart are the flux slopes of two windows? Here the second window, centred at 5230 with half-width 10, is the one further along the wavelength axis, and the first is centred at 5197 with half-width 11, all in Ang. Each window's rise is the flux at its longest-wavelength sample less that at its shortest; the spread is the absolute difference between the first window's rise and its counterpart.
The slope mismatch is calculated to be 0.067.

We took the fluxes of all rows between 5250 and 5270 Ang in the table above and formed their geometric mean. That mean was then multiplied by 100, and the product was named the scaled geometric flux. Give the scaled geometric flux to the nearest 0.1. 60.5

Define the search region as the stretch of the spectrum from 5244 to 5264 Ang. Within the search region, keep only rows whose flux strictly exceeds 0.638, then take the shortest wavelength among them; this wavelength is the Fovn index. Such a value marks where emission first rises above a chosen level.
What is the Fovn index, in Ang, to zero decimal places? 5245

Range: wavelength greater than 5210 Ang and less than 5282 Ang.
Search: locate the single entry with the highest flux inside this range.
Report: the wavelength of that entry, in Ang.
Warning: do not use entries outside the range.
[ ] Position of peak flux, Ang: 5260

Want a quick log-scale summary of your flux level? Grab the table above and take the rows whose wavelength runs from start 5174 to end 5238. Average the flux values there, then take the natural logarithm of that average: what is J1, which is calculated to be -0.58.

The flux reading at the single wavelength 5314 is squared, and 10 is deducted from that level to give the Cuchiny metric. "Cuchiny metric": -9.60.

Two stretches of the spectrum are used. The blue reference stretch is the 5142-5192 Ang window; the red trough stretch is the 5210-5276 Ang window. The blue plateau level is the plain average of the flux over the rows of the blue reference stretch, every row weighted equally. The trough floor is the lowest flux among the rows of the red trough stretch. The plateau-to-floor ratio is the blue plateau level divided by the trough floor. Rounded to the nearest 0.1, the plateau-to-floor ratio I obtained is 1.1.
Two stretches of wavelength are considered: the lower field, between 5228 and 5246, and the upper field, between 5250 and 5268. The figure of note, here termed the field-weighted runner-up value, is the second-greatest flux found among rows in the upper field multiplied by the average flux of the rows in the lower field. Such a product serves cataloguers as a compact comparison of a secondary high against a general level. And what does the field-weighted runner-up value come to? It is 0.42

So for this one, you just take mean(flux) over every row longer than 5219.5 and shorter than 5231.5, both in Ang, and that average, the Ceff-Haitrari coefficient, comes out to 0.63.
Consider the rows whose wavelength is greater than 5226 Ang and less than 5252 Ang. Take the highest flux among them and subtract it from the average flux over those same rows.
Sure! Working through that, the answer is -0.056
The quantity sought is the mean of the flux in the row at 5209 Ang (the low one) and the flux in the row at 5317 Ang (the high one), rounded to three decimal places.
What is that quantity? 0.599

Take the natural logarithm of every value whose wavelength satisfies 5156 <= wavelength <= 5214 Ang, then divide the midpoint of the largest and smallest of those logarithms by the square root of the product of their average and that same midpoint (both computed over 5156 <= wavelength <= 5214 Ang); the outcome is -1.13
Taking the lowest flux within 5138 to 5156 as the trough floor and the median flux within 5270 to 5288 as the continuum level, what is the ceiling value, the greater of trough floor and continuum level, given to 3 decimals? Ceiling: 0.601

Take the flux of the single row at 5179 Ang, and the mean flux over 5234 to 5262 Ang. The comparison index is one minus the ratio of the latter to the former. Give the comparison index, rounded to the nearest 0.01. -0.22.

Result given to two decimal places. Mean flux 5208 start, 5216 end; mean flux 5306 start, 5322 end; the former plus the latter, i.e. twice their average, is 1.27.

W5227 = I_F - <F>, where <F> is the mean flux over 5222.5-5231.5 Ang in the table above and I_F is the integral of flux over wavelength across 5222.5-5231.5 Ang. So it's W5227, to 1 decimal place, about 4.9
